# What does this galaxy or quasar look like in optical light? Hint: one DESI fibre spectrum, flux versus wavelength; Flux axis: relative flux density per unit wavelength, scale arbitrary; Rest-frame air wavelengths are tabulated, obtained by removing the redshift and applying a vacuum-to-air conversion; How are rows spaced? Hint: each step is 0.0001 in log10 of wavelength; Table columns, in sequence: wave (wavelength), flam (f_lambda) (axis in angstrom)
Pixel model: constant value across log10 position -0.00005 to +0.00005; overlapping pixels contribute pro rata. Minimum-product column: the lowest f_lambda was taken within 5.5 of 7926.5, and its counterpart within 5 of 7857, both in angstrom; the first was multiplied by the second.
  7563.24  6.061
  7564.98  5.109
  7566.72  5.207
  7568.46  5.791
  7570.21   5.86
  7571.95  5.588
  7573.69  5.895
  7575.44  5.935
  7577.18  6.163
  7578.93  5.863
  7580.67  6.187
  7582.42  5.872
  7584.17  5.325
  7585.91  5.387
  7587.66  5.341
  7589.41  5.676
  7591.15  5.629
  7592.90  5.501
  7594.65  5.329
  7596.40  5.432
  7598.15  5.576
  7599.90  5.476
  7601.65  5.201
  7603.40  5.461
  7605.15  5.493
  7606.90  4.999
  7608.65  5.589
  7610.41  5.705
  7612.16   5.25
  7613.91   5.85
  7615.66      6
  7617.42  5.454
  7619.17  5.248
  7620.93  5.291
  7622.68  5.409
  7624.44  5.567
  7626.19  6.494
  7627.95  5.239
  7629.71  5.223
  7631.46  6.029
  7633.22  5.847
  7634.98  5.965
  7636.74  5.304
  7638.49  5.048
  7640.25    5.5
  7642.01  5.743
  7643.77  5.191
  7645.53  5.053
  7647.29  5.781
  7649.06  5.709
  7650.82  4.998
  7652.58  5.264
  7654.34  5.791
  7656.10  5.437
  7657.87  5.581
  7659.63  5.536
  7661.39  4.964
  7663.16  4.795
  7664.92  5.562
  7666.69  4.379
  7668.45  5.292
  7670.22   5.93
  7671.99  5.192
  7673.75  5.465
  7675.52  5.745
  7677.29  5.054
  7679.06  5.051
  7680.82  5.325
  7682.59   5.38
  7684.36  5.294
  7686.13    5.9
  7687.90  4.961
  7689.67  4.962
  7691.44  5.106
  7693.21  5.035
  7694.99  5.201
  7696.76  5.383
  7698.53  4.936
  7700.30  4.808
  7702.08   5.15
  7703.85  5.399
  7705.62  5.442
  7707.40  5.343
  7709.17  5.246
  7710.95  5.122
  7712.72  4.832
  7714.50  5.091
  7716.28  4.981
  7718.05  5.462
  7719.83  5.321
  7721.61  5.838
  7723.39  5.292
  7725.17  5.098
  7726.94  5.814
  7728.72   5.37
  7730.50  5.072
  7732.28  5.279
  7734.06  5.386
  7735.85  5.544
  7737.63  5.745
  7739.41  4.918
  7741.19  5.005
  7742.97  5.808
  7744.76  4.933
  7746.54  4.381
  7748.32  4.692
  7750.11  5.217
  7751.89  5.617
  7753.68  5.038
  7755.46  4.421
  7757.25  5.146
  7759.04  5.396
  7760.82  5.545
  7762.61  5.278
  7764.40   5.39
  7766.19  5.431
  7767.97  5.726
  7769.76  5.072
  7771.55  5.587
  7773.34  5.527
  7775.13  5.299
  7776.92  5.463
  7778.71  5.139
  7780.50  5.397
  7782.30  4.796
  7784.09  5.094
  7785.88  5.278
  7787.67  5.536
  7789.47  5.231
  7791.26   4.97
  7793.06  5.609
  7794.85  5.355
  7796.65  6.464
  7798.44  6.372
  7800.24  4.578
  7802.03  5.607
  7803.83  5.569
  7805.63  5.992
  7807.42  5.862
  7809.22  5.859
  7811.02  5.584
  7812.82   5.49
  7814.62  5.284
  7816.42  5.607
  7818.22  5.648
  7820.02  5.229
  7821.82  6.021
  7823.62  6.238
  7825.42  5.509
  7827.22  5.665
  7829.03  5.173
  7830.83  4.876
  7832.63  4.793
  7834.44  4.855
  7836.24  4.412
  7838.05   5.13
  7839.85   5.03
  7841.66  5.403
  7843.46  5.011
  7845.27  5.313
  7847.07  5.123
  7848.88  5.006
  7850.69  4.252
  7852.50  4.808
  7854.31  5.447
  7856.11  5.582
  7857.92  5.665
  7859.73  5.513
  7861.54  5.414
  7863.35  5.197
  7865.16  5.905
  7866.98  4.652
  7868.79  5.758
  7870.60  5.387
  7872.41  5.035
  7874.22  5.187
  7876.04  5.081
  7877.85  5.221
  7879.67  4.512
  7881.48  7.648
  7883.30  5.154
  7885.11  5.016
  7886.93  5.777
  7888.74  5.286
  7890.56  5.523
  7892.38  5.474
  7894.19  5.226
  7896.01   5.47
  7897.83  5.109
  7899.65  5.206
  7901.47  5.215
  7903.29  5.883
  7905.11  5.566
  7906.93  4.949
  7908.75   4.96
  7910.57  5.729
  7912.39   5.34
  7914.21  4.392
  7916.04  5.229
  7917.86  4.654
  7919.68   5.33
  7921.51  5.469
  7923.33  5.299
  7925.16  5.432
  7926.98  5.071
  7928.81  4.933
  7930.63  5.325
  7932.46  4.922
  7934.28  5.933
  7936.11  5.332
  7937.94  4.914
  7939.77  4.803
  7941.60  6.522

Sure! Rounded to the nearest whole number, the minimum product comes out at 24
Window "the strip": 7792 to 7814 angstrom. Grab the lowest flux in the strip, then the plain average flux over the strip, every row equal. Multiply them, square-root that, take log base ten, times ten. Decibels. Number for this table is 7.08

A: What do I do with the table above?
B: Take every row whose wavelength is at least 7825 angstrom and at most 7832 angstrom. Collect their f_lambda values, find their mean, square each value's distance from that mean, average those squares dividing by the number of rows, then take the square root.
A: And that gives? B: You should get 0.31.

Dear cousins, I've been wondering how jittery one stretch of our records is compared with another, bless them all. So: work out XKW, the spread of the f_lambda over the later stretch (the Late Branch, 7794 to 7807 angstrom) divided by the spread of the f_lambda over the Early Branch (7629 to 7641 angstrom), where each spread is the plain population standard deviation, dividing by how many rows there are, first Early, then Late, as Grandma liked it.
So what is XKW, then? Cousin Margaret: 1.7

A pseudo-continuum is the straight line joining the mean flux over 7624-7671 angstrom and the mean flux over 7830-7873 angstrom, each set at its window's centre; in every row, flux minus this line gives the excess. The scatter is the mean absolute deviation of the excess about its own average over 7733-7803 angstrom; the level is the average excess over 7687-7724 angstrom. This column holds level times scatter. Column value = -0.059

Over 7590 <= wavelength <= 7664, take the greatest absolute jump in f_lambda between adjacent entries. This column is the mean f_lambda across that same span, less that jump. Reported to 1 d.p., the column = 4.2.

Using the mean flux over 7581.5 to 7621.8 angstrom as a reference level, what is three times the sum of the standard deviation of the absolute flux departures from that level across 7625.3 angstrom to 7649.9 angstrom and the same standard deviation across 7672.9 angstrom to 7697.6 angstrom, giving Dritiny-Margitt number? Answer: 1.2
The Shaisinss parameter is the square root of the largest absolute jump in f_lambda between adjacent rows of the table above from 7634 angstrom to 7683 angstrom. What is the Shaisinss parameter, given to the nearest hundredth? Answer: 1.09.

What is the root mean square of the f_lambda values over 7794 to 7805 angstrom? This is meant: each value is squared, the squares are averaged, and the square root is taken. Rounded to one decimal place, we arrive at 5.7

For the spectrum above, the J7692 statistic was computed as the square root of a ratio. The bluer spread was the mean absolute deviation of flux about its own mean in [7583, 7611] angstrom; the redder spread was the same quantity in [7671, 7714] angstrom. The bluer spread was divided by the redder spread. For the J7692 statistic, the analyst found 0.82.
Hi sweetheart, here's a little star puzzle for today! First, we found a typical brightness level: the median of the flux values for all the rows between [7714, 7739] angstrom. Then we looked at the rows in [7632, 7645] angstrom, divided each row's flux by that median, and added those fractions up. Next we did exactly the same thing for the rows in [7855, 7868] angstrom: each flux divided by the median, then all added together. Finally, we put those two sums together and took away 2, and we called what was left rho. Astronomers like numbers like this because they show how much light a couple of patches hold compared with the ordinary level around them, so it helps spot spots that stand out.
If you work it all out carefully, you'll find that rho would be 12.3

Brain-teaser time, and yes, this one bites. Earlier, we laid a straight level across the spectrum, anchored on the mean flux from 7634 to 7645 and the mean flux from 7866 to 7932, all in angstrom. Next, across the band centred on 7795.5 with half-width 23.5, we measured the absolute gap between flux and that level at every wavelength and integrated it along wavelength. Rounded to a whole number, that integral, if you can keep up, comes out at 15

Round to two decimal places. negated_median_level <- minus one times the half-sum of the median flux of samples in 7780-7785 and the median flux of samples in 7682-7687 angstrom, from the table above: -5.24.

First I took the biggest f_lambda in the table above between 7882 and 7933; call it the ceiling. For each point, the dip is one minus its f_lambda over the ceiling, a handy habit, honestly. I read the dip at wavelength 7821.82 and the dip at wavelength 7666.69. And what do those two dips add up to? 0.232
